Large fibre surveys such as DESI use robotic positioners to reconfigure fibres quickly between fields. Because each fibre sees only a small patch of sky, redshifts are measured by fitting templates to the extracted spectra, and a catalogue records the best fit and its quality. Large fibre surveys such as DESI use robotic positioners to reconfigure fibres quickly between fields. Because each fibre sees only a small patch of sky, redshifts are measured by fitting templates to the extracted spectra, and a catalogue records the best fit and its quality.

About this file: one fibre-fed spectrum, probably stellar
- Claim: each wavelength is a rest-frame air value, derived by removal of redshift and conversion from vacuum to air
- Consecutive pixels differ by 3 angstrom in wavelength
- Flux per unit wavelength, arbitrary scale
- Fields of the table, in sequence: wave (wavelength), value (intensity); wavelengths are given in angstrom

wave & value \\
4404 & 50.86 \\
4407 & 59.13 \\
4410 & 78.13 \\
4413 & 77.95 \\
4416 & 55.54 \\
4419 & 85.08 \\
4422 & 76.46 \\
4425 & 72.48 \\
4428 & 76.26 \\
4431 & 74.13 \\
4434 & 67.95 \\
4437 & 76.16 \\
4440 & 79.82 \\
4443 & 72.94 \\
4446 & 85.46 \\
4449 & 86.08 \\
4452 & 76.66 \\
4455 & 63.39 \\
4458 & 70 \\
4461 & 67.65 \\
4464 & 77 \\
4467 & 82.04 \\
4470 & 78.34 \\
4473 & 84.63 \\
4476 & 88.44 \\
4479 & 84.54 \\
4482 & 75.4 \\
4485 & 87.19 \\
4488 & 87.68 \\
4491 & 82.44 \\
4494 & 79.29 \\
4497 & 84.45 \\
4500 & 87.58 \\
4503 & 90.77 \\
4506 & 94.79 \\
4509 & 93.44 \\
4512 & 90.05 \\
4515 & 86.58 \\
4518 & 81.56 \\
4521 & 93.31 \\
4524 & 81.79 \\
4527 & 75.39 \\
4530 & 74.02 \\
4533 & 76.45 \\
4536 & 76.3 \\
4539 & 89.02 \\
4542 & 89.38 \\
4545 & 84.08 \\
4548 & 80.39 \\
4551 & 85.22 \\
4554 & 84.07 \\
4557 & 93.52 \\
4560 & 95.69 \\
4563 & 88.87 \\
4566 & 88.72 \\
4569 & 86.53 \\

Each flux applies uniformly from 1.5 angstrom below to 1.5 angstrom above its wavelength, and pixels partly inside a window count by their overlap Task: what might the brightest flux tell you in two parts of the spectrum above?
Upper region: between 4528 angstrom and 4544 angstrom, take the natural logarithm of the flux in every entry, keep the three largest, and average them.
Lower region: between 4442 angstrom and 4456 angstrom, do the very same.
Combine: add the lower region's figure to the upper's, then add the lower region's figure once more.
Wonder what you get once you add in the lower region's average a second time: 13.3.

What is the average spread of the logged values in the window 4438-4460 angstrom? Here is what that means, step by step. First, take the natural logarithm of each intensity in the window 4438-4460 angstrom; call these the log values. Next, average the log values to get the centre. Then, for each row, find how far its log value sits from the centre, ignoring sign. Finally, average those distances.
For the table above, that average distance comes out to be 0.09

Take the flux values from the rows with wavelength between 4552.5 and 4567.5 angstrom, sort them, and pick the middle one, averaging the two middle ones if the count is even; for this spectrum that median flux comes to 89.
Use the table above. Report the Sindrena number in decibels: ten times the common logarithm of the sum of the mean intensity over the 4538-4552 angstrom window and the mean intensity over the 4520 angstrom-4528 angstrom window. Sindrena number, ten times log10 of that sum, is 22.28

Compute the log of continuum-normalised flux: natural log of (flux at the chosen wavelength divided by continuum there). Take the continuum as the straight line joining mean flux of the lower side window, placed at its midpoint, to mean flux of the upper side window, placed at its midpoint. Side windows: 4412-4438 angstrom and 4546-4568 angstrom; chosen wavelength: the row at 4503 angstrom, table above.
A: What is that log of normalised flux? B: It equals 0.10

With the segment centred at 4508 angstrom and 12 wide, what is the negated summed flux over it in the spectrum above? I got -369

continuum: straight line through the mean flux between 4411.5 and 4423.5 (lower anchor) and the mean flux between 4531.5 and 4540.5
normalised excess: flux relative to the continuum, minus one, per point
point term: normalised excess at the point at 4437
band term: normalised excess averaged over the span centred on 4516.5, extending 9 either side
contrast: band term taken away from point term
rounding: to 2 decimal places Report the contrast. -0.09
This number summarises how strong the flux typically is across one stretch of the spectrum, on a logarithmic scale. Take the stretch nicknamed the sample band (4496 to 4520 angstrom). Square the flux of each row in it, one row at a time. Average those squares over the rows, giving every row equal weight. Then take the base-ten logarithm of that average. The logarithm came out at 3.90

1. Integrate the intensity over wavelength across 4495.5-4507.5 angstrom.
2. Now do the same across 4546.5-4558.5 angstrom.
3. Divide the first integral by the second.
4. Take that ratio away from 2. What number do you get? 0.96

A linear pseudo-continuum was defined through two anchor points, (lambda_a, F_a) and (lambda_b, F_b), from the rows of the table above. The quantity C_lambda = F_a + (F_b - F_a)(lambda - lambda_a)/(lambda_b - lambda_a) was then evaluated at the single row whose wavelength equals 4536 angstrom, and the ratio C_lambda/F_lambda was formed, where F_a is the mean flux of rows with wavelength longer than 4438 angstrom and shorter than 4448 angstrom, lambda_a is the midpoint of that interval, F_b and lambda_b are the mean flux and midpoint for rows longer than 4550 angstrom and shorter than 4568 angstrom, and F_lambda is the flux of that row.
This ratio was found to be 1.15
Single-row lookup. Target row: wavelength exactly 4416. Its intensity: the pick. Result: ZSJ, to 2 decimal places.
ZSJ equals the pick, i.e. 55.54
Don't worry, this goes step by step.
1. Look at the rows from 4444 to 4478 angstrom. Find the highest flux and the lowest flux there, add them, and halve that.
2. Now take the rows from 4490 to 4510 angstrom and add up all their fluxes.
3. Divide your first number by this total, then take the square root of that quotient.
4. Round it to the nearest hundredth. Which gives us 0.35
